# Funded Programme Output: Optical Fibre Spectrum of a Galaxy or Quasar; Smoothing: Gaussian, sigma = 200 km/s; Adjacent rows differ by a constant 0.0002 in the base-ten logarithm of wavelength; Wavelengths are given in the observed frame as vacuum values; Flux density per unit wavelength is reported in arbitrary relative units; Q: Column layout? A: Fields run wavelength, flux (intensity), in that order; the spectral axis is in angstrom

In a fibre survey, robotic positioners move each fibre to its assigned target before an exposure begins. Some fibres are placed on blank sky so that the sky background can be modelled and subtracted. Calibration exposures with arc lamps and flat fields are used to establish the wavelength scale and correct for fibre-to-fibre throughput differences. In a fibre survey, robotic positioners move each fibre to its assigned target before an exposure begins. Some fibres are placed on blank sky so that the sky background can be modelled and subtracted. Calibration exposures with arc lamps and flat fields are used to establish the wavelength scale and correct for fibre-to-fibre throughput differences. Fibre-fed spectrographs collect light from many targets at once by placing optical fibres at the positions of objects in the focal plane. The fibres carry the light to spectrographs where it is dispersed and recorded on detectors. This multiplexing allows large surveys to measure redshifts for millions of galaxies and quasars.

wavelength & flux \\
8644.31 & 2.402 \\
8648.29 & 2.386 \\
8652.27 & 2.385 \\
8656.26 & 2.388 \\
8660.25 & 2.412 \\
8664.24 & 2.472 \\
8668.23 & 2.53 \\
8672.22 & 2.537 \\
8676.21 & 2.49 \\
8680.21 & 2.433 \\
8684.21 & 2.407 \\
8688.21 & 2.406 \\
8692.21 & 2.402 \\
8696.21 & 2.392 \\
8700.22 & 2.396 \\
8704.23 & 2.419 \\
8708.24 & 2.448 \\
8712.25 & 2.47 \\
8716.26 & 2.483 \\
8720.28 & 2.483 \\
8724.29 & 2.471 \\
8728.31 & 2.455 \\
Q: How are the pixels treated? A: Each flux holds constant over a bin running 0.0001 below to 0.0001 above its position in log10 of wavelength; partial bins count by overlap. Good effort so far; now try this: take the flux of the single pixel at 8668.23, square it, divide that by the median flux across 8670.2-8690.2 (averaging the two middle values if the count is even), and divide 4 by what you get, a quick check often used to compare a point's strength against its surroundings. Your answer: 1.52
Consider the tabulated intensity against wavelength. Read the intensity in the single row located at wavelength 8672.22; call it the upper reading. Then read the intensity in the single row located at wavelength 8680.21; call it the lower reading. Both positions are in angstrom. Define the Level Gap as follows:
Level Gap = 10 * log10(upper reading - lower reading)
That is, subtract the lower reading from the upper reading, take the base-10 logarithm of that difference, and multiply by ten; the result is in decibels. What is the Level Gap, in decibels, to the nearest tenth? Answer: -9.8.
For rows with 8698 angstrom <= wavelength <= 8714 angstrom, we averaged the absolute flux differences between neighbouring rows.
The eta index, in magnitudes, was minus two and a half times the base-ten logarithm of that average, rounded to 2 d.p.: 4.02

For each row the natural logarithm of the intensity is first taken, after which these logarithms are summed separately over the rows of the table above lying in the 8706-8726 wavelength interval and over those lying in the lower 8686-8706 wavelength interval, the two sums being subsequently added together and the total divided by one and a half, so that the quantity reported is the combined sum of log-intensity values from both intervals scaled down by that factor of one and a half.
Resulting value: 5.94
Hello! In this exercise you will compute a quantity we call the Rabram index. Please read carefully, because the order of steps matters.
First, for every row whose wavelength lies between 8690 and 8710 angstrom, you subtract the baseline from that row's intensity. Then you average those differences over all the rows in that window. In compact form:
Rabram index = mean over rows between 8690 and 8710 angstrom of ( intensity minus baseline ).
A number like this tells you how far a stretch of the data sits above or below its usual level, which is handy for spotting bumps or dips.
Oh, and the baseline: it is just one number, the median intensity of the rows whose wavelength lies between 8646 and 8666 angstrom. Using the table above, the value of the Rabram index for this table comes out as 0.023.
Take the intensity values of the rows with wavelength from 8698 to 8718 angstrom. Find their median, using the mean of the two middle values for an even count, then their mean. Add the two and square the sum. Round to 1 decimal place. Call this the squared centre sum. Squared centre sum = 23.9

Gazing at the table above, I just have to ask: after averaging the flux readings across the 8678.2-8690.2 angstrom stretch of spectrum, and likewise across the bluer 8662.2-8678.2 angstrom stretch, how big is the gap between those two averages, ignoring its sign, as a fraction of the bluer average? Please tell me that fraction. 0.037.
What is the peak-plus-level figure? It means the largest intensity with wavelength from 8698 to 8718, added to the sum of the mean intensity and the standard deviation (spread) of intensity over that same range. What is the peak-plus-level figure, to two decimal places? 4.96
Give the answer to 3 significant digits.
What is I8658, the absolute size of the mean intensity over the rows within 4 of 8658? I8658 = 2.40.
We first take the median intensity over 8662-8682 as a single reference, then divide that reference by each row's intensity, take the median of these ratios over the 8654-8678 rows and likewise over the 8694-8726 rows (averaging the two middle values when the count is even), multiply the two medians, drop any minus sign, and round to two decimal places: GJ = 1.02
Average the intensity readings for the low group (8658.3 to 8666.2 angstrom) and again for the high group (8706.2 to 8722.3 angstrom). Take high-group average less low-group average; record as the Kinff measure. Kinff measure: 0.03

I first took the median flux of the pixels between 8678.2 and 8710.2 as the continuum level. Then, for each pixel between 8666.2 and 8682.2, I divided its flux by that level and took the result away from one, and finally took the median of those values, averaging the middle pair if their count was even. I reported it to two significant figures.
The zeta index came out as -0.043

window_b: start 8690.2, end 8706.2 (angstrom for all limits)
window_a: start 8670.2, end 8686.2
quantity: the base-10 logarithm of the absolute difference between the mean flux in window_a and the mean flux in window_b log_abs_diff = -1.19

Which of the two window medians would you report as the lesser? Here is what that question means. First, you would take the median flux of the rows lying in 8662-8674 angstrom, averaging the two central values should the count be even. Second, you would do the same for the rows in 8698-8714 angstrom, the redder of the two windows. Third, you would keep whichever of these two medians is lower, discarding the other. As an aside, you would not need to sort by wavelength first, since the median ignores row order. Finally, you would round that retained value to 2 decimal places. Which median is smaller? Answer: 2.43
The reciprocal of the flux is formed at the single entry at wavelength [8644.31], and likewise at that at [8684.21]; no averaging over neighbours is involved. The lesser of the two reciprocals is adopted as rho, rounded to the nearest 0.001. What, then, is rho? 0.415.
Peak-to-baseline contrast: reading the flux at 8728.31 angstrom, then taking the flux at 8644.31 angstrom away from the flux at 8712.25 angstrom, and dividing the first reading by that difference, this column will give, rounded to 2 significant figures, 36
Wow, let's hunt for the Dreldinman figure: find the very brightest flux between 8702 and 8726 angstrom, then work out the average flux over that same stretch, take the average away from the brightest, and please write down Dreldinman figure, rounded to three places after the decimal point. 0.021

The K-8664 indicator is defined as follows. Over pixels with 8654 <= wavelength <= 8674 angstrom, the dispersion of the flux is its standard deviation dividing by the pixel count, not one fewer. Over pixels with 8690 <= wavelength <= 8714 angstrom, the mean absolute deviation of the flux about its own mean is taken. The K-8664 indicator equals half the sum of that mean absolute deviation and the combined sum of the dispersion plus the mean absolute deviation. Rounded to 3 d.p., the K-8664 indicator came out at 0.055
